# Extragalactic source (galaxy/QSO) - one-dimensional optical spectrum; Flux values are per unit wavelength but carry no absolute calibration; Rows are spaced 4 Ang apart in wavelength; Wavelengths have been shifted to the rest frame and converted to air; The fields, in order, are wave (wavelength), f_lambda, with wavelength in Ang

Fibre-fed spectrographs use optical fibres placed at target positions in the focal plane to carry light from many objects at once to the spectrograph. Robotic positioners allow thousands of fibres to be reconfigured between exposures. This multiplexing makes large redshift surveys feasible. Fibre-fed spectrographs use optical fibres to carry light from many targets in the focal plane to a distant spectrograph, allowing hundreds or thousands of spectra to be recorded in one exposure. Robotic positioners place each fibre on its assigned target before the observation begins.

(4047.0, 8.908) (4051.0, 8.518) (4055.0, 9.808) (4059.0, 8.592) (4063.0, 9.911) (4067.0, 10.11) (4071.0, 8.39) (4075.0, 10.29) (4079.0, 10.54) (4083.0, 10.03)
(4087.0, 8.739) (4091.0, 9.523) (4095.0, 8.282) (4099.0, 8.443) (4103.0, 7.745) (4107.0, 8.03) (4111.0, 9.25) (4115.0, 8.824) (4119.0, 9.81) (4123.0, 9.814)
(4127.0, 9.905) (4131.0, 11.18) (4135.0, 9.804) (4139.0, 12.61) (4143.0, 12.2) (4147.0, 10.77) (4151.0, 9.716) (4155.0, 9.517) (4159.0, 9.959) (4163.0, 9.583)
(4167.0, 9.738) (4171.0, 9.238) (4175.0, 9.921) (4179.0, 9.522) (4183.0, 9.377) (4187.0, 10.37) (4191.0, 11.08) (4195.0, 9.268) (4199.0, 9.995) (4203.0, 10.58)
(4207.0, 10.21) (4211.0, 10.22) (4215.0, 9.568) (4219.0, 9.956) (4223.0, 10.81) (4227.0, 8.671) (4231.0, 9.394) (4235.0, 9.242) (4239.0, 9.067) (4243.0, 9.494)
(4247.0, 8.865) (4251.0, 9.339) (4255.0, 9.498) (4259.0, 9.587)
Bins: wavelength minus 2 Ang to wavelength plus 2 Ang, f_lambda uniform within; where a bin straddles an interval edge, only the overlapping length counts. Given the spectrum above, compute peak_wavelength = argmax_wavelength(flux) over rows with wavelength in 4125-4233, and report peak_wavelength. 4139.0 Ang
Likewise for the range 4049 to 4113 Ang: 4079.0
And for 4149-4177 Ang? 4159.0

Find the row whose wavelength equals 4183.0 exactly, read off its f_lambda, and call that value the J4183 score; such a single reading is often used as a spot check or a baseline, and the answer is 9.377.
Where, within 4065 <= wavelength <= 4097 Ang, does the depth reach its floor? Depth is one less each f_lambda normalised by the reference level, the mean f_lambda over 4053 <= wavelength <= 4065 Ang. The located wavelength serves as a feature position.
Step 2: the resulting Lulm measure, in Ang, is 4079.0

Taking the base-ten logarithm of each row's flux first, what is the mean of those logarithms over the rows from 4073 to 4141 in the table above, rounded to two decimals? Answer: 0.98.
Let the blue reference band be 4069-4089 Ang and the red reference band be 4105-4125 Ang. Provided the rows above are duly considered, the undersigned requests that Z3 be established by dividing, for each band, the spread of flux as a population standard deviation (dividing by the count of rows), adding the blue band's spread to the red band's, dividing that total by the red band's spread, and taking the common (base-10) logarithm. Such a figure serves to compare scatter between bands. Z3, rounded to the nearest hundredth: 0.36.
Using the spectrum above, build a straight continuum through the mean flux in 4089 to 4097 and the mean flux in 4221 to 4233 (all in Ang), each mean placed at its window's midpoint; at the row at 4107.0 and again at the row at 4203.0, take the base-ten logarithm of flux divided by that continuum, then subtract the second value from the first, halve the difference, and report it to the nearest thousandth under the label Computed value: -0.048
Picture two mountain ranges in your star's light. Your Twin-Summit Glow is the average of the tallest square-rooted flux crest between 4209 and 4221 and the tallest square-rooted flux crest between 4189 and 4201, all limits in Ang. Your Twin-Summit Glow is 3.263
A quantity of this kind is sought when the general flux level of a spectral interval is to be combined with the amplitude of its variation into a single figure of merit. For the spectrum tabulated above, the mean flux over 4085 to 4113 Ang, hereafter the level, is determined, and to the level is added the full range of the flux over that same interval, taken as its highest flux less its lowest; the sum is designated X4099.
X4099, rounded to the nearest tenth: 10.4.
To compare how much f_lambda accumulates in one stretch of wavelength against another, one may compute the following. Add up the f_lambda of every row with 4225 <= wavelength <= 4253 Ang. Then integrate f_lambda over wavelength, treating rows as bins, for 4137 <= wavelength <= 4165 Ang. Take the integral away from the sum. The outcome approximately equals -233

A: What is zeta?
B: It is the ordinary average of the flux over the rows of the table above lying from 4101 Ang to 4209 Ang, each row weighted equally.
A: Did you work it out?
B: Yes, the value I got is 9.9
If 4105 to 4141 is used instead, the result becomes 9.9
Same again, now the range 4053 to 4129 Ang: 9.3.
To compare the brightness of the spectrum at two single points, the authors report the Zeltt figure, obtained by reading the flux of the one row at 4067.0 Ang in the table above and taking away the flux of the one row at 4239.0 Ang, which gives 1.0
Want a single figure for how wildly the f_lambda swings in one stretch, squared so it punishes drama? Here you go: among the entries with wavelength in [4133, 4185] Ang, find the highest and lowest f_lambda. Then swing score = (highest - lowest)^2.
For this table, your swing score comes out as 11.4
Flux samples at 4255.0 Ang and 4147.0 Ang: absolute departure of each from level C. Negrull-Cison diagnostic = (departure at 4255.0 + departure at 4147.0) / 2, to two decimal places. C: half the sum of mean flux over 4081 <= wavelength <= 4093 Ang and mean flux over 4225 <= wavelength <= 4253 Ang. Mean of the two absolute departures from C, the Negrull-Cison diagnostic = 0.84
